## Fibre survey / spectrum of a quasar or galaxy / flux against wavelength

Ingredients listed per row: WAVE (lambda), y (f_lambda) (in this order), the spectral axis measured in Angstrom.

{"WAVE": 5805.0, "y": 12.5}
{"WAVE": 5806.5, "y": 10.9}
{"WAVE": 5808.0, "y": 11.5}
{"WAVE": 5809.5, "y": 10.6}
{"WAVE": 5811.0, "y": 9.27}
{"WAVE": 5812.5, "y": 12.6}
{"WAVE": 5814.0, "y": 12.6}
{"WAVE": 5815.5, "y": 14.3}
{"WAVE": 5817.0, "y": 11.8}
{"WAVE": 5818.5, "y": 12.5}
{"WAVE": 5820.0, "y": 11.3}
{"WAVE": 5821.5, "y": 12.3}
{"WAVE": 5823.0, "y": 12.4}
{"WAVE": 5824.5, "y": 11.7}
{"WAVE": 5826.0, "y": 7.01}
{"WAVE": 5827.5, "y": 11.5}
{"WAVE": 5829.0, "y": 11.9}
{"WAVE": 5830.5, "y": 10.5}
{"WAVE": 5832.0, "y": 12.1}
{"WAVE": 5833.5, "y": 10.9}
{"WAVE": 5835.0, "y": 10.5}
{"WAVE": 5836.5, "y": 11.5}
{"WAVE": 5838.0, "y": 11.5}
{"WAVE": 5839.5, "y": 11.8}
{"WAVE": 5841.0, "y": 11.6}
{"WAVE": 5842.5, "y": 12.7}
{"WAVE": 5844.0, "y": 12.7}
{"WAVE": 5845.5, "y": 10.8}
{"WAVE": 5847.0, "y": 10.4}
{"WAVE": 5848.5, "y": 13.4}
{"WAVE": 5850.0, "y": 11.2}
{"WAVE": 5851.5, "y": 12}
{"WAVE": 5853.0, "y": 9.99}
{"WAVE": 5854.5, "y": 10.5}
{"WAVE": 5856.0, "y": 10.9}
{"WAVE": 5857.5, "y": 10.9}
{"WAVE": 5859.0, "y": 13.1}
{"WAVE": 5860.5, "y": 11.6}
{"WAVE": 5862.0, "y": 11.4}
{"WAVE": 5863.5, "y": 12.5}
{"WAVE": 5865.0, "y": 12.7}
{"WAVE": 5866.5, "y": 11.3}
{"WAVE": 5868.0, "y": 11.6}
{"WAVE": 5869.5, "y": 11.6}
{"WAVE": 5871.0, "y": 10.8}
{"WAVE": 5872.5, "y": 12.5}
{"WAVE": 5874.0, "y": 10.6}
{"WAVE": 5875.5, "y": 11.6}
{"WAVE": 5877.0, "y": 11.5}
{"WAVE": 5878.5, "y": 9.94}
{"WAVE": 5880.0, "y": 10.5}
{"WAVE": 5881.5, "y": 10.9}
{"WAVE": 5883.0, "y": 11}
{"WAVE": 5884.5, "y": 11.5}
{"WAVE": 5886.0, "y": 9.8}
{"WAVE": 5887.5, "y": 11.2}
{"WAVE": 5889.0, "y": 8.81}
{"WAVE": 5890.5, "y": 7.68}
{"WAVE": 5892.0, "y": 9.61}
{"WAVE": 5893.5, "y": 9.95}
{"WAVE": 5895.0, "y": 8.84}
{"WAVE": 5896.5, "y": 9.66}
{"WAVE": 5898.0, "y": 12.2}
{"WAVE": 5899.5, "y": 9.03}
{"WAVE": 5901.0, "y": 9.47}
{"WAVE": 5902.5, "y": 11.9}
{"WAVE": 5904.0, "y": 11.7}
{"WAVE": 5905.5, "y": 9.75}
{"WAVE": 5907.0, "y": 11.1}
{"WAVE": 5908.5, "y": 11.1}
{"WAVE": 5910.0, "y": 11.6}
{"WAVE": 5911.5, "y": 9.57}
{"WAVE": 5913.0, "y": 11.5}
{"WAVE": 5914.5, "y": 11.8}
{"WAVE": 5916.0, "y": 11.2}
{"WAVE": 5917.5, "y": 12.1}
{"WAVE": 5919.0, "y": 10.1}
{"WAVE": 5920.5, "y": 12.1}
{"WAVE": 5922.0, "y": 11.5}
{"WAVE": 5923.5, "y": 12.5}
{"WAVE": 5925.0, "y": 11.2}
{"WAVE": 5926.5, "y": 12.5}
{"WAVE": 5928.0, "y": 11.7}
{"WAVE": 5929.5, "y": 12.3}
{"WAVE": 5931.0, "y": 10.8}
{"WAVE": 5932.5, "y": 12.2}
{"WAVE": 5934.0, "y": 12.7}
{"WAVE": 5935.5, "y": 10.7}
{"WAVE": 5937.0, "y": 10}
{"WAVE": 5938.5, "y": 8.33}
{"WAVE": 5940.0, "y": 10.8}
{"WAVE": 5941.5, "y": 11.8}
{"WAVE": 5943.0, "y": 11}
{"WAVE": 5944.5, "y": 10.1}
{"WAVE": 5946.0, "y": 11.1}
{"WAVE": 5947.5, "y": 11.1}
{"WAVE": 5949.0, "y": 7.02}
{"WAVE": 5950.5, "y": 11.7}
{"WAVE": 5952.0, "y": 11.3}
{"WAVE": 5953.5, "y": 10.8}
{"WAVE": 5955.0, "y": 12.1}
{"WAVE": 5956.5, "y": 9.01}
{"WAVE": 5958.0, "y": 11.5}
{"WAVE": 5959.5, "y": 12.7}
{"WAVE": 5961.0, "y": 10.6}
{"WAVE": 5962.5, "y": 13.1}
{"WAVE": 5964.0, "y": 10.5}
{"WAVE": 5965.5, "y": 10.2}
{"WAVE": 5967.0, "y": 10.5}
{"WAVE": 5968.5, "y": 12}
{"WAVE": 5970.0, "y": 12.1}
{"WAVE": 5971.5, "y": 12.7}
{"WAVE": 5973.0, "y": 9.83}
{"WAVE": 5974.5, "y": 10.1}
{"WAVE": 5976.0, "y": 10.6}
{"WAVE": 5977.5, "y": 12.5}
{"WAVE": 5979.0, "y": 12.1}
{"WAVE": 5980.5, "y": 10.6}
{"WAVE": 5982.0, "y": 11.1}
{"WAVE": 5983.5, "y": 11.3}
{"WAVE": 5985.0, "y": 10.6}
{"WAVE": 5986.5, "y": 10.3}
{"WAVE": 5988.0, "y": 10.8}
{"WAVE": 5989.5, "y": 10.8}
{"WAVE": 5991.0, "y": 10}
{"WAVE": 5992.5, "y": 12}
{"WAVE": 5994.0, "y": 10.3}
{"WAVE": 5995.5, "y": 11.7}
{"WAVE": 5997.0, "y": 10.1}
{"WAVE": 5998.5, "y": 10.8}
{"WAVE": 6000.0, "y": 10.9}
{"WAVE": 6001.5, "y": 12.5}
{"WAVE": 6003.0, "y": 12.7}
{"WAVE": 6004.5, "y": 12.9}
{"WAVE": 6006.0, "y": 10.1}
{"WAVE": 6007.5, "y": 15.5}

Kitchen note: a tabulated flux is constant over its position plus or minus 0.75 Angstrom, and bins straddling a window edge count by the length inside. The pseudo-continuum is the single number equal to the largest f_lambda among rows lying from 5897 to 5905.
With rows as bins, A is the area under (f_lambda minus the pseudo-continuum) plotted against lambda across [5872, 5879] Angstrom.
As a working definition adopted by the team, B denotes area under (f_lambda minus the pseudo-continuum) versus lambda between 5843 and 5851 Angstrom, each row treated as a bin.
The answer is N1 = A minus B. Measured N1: -3.1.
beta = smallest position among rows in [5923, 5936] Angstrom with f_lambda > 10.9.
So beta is 5923.5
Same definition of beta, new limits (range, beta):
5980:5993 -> 5982.0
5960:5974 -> 5962.5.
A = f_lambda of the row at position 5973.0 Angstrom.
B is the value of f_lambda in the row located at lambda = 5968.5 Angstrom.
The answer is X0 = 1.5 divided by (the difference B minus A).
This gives 0.69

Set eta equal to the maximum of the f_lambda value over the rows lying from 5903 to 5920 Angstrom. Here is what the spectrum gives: 12.1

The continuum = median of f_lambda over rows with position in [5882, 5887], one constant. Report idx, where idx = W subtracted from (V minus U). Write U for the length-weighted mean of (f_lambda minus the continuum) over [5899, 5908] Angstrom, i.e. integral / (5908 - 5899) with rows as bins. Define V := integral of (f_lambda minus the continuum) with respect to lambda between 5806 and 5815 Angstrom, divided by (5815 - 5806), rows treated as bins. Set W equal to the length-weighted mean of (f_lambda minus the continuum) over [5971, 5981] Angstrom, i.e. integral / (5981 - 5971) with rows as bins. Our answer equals 0.6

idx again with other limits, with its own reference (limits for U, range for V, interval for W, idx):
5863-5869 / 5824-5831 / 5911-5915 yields -1.5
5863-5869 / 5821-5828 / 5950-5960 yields -1.3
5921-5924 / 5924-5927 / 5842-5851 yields -1.0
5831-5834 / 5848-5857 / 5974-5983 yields -0.4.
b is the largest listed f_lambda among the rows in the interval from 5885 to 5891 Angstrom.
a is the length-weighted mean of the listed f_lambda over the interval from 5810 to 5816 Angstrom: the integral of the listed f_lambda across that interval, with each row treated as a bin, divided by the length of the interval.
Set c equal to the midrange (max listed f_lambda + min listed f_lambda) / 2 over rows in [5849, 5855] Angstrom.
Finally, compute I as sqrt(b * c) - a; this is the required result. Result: -0.9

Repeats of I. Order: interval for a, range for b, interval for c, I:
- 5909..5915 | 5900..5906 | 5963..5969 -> 0.4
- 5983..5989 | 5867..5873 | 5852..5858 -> 0.7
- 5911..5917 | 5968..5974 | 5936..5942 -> 0.2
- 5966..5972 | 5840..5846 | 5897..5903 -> -0.1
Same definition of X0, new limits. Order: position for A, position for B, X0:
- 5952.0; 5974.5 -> -1.25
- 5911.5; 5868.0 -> 0.74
